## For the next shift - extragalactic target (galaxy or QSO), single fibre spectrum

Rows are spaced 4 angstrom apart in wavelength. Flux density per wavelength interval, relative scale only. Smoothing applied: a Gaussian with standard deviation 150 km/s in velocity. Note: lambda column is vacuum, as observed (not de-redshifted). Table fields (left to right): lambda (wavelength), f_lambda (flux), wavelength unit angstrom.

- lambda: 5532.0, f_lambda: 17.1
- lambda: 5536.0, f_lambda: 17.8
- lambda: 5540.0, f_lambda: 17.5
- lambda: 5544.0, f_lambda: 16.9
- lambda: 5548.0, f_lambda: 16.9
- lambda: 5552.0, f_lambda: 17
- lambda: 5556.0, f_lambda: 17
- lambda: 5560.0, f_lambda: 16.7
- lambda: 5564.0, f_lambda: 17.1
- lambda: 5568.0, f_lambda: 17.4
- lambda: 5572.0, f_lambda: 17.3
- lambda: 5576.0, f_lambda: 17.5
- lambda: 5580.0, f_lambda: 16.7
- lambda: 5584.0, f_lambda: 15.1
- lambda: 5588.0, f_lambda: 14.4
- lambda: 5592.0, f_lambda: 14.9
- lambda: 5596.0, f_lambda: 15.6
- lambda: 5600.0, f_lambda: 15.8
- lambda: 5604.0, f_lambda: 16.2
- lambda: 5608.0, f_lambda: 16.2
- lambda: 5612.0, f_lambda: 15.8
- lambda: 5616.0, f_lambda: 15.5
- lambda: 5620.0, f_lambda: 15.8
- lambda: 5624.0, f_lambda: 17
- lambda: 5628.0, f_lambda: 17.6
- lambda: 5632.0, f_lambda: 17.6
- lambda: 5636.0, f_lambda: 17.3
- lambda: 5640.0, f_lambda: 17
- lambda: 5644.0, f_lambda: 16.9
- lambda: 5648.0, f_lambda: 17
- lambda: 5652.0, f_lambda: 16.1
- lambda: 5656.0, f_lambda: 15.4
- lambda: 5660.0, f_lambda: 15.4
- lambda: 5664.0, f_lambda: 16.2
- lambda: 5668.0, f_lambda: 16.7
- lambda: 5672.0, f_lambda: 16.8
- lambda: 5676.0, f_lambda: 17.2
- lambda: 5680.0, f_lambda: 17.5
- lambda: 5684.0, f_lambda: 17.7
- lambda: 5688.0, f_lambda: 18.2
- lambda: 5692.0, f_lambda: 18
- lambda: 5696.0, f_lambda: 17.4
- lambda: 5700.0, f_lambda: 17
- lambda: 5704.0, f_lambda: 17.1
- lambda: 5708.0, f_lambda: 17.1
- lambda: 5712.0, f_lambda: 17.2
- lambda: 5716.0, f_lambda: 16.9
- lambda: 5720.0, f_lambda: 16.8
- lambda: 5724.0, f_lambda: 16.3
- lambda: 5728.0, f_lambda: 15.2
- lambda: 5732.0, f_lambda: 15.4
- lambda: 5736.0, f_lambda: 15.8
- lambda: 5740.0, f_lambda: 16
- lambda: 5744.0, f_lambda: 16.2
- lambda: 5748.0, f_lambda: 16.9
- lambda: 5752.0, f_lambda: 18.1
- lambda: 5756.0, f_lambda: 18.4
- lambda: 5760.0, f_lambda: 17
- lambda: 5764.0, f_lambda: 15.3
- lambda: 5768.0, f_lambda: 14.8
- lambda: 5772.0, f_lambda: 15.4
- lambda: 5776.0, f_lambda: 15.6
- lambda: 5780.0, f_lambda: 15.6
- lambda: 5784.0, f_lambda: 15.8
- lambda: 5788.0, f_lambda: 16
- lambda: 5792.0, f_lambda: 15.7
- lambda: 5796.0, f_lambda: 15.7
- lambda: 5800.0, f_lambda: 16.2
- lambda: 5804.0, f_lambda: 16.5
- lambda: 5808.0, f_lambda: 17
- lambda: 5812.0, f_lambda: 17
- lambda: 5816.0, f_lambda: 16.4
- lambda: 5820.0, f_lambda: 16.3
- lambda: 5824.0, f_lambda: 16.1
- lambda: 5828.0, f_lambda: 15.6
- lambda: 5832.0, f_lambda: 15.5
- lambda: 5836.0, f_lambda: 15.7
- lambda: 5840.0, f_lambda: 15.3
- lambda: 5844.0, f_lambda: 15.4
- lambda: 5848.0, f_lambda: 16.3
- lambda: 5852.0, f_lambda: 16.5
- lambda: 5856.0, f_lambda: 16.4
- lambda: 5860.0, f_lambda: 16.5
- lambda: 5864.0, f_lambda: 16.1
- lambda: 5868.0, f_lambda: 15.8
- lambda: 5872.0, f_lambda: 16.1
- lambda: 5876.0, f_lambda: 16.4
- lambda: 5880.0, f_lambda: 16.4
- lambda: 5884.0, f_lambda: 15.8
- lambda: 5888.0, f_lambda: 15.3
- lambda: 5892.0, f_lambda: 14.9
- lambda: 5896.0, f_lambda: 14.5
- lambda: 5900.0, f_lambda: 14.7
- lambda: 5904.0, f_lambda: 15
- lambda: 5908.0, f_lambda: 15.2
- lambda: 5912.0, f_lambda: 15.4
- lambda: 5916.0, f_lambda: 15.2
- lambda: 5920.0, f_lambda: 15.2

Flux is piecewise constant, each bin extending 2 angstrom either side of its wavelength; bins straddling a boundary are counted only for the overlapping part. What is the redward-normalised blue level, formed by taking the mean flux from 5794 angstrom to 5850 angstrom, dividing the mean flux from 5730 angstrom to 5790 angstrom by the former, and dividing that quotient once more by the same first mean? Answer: 0.0625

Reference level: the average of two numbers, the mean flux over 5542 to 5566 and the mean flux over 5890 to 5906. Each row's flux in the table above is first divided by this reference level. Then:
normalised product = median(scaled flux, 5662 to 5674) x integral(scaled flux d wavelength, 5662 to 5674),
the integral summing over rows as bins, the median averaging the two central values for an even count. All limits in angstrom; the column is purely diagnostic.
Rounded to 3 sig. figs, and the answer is 13.2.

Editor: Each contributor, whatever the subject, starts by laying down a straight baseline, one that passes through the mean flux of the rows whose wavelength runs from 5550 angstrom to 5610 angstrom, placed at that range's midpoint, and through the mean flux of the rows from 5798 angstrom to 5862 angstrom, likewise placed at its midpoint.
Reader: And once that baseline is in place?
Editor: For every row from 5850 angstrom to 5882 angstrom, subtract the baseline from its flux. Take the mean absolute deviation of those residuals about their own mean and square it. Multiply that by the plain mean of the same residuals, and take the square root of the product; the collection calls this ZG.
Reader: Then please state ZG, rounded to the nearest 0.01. 0.07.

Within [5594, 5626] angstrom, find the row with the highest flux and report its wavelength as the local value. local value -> 5624.0 angstrom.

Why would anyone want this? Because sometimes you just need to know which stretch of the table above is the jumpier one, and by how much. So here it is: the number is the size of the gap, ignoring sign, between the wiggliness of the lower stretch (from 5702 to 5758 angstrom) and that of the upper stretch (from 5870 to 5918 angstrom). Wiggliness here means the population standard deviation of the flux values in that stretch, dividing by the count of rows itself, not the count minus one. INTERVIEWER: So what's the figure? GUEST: 0.28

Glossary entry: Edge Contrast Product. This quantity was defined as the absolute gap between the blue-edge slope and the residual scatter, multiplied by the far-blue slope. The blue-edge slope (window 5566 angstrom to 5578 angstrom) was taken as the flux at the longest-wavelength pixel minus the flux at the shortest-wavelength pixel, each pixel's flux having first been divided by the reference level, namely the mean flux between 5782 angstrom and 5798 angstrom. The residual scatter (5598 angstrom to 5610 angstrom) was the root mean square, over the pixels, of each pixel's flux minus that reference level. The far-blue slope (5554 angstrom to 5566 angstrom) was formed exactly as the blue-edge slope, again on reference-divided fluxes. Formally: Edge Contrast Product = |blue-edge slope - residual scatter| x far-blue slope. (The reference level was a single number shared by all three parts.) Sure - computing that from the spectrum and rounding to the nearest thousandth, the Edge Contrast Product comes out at 0.002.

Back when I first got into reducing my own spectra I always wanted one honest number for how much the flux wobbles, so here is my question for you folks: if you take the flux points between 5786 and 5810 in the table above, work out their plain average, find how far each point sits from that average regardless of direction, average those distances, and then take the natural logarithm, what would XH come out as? -1.0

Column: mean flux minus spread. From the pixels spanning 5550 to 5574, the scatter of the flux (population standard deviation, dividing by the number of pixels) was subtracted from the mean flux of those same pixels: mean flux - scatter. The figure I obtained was 16.9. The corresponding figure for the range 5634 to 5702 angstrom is 16.2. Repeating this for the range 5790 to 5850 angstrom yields 15.5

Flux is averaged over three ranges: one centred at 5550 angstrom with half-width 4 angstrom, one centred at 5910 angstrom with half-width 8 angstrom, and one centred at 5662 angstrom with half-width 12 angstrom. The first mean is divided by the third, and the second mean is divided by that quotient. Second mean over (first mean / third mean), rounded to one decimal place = 14.4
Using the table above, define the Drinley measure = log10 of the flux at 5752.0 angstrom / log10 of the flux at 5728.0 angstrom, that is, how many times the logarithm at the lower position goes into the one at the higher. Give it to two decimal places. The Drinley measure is 1.06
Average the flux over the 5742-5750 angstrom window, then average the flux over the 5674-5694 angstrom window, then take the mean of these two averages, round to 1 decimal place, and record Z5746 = 17.1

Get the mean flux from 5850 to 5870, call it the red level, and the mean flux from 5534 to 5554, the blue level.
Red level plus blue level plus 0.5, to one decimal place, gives 34.0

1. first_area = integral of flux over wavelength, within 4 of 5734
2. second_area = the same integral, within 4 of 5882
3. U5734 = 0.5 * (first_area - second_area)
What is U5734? -2.0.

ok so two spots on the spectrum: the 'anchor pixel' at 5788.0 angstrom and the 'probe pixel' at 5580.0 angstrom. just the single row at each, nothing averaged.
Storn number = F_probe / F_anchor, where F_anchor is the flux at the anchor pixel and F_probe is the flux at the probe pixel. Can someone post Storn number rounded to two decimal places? 1.04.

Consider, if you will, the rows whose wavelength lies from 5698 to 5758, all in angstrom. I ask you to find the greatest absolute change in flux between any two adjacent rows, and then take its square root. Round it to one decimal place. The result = 1.1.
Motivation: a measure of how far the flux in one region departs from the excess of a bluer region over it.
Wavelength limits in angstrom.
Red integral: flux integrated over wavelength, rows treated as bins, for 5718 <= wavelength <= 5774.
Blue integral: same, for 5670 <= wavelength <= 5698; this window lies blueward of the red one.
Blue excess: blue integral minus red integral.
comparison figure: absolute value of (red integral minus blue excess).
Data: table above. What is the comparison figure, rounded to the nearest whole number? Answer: 1330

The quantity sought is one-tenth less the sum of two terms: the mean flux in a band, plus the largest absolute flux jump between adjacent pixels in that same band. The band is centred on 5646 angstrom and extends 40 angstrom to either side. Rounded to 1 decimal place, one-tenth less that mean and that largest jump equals -17.7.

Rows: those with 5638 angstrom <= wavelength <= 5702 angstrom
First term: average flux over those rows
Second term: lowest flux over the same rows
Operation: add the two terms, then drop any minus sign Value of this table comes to 32.3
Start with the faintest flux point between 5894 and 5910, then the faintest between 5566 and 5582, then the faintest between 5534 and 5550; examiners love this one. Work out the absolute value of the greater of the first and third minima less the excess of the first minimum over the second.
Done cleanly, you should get 19.1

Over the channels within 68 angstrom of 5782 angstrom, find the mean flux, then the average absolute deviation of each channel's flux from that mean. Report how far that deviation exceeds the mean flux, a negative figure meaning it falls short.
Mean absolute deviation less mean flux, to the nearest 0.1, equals -15.5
